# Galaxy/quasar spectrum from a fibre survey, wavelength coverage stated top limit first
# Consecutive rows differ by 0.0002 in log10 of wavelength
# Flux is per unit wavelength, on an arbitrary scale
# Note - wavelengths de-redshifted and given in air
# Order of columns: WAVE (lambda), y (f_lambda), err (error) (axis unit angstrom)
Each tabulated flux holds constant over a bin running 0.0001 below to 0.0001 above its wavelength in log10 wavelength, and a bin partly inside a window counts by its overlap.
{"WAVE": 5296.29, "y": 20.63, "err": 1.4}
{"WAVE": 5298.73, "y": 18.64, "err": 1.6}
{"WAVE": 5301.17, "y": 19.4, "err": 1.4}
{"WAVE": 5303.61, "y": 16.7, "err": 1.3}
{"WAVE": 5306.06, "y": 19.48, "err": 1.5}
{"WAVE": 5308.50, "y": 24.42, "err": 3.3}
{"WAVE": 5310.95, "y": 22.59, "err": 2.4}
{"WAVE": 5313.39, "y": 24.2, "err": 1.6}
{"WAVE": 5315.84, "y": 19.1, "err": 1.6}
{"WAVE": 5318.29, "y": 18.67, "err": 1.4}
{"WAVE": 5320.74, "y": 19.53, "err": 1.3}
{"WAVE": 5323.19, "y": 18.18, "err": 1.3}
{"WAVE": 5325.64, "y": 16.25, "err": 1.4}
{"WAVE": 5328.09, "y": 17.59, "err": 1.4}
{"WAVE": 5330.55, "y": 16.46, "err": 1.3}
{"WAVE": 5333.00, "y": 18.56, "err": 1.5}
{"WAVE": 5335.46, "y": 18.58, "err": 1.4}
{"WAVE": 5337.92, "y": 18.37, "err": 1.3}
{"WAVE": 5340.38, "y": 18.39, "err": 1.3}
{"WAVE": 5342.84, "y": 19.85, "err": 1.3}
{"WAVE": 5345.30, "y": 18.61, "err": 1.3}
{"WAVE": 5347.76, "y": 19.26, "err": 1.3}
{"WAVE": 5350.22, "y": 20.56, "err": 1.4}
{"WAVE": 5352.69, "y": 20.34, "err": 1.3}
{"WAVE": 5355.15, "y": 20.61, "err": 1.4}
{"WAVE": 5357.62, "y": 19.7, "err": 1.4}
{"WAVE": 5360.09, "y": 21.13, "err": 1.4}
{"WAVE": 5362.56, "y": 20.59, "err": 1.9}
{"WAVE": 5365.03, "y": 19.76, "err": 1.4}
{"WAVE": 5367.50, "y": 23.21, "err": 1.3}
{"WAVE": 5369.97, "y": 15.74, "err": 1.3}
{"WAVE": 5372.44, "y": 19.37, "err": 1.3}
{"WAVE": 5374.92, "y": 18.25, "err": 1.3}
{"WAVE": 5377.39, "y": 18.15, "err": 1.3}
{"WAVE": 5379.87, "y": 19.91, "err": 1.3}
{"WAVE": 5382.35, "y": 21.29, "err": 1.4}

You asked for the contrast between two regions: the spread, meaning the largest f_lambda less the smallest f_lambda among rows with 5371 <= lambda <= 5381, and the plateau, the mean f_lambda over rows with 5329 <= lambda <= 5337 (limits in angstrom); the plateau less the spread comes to 16.1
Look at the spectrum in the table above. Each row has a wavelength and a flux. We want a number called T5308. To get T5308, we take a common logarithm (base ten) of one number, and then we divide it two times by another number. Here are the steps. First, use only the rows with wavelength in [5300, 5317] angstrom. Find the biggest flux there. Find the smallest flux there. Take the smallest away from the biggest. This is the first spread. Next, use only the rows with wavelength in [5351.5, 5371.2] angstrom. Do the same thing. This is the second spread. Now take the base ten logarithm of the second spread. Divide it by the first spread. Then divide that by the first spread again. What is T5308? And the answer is 0.015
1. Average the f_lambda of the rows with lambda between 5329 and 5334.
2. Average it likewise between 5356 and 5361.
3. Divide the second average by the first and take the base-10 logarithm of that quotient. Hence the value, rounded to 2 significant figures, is 0.067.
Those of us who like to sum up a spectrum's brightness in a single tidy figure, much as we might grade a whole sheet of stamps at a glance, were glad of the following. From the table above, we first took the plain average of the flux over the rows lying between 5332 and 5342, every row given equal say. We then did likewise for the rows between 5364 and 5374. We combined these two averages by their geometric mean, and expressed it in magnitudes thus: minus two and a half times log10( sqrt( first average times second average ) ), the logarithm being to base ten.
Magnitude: -3.20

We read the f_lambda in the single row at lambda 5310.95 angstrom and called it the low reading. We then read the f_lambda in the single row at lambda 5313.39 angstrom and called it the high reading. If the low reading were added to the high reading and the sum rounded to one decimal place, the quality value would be 46.8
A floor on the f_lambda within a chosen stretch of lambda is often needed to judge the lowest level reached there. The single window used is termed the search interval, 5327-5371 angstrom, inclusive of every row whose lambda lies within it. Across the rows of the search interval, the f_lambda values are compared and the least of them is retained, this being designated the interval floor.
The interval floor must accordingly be 15.74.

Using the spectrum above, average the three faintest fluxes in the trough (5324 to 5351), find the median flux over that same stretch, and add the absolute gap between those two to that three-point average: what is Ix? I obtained 18.6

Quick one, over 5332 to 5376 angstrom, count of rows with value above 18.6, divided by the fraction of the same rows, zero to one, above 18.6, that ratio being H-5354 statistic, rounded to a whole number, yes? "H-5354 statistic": 18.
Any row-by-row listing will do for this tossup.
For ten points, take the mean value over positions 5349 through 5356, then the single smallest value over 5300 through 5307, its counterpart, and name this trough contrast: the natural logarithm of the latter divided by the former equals -0.205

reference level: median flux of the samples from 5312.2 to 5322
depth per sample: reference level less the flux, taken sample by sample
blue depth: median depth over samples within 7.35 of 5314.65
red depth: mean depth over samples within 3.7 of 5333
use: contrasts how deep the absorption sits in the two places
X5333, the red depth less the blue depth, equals 3.2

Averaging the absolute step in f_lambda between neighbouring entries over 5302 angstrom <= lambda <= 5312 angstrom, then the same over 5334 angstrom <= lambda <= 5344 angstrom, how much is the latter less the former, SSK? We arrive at -2.6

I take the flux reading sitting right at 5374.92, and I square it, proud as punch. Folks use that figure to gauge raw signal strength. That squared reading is 333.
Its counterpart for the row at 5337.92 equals 337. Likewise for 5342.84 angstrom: 394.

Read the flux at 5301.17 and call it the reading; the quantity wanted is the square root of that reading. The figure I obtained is 4.40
